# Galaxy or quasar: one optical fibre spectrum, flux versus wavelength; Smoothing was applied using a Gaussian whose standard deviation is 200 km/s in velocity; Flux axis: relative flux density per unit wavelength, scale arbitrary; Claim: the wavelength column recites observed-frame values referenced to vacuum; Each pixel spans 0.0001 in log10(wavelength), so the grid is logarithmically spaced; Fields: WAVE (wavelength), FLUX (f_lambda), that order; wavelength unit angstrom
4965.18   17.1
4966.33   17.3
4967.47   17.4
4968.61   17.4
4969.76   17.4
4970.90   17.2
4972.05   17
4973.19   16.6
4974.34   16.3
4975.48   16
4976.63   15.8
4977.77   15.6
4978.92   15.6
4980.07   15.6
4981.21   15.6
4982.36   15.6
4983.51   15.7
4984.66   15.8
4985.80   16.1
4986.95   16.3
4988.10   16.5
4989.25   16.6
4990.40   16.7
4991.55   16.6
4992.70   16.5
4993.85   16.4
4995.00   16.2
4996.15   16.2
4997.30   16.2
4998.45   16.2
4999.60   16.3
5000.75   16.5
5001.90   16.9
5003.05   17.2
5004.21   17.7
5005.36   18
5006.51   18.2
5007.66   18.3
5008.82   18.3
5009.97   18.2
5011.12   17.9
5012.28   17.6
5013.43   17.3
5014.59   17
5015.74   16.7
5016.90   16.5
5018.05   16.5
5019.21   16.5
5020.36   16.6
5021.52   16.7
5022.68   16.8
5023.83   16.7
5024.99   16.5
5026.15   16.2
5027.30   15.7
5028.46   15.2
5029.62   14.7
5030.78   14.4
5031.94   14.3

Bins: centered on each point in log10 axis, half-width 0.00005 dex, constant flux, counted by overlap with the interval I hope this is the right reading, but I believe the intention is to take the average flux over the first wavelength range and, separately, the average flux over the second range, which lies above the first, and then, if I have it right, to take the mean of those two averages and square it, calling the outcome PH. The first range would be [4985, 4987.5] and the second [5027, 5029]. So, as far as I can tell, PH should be 250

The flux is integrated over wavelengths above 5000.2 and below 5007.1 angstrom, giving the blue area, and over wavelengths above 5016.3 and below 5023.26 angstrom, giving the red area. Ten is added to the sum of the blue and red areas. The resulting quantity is 246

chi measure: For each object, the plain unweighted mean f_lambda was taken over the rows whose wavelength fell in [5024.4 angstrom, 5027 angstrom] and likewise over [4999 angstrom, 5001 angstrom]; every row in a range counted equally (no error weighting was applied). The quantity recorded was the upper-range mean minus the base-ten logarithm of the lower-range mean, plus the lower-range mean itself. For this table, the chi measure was 31.5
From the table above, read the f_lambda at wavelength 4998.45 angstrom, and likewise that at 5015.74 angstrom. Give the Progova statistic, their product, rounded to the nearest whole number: 271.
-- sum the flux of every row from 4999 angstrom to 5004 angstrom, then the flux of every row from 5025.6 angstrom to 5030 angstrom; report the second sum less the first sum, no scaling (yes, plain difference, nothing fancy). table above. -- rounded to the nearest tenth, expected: -5.1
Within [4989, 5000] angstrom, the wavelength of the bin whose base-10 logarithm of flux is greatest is 4990.40 angstrom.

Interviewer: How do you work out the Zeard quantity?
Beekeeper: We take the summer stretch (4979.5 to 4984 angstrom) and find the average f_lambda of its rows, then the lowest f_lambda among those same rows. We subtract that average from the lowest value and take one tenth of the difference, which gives 0.00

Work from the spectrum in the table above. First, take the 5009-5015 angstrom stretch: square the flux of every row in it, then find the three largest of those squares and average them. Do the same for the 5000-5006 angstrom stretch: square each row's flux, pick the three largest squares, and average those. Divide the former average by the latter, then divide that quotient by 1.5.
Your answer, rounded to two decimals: 0.69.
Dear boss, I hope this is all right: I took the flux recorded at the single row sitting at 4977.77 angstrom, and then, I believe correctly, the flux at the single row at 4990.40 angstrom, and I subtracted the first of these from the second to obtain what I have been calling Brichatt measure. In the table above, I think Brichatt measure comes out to 1.1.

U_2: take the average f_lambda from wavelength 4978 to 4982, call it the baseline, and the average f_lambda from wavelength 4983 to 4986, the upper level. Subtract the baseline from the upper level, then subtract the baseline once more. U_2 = -15.3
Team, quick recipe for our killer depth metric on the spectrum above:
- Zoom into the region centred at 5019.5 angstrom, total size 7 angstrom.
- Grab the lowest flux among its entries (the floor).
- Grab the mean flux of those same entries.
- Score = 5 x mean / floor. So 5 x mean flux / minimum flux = 5.03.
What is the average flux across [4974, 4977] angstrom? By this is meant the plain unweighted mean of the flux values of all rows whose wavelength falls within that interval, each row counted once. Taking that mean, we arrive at 16.0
